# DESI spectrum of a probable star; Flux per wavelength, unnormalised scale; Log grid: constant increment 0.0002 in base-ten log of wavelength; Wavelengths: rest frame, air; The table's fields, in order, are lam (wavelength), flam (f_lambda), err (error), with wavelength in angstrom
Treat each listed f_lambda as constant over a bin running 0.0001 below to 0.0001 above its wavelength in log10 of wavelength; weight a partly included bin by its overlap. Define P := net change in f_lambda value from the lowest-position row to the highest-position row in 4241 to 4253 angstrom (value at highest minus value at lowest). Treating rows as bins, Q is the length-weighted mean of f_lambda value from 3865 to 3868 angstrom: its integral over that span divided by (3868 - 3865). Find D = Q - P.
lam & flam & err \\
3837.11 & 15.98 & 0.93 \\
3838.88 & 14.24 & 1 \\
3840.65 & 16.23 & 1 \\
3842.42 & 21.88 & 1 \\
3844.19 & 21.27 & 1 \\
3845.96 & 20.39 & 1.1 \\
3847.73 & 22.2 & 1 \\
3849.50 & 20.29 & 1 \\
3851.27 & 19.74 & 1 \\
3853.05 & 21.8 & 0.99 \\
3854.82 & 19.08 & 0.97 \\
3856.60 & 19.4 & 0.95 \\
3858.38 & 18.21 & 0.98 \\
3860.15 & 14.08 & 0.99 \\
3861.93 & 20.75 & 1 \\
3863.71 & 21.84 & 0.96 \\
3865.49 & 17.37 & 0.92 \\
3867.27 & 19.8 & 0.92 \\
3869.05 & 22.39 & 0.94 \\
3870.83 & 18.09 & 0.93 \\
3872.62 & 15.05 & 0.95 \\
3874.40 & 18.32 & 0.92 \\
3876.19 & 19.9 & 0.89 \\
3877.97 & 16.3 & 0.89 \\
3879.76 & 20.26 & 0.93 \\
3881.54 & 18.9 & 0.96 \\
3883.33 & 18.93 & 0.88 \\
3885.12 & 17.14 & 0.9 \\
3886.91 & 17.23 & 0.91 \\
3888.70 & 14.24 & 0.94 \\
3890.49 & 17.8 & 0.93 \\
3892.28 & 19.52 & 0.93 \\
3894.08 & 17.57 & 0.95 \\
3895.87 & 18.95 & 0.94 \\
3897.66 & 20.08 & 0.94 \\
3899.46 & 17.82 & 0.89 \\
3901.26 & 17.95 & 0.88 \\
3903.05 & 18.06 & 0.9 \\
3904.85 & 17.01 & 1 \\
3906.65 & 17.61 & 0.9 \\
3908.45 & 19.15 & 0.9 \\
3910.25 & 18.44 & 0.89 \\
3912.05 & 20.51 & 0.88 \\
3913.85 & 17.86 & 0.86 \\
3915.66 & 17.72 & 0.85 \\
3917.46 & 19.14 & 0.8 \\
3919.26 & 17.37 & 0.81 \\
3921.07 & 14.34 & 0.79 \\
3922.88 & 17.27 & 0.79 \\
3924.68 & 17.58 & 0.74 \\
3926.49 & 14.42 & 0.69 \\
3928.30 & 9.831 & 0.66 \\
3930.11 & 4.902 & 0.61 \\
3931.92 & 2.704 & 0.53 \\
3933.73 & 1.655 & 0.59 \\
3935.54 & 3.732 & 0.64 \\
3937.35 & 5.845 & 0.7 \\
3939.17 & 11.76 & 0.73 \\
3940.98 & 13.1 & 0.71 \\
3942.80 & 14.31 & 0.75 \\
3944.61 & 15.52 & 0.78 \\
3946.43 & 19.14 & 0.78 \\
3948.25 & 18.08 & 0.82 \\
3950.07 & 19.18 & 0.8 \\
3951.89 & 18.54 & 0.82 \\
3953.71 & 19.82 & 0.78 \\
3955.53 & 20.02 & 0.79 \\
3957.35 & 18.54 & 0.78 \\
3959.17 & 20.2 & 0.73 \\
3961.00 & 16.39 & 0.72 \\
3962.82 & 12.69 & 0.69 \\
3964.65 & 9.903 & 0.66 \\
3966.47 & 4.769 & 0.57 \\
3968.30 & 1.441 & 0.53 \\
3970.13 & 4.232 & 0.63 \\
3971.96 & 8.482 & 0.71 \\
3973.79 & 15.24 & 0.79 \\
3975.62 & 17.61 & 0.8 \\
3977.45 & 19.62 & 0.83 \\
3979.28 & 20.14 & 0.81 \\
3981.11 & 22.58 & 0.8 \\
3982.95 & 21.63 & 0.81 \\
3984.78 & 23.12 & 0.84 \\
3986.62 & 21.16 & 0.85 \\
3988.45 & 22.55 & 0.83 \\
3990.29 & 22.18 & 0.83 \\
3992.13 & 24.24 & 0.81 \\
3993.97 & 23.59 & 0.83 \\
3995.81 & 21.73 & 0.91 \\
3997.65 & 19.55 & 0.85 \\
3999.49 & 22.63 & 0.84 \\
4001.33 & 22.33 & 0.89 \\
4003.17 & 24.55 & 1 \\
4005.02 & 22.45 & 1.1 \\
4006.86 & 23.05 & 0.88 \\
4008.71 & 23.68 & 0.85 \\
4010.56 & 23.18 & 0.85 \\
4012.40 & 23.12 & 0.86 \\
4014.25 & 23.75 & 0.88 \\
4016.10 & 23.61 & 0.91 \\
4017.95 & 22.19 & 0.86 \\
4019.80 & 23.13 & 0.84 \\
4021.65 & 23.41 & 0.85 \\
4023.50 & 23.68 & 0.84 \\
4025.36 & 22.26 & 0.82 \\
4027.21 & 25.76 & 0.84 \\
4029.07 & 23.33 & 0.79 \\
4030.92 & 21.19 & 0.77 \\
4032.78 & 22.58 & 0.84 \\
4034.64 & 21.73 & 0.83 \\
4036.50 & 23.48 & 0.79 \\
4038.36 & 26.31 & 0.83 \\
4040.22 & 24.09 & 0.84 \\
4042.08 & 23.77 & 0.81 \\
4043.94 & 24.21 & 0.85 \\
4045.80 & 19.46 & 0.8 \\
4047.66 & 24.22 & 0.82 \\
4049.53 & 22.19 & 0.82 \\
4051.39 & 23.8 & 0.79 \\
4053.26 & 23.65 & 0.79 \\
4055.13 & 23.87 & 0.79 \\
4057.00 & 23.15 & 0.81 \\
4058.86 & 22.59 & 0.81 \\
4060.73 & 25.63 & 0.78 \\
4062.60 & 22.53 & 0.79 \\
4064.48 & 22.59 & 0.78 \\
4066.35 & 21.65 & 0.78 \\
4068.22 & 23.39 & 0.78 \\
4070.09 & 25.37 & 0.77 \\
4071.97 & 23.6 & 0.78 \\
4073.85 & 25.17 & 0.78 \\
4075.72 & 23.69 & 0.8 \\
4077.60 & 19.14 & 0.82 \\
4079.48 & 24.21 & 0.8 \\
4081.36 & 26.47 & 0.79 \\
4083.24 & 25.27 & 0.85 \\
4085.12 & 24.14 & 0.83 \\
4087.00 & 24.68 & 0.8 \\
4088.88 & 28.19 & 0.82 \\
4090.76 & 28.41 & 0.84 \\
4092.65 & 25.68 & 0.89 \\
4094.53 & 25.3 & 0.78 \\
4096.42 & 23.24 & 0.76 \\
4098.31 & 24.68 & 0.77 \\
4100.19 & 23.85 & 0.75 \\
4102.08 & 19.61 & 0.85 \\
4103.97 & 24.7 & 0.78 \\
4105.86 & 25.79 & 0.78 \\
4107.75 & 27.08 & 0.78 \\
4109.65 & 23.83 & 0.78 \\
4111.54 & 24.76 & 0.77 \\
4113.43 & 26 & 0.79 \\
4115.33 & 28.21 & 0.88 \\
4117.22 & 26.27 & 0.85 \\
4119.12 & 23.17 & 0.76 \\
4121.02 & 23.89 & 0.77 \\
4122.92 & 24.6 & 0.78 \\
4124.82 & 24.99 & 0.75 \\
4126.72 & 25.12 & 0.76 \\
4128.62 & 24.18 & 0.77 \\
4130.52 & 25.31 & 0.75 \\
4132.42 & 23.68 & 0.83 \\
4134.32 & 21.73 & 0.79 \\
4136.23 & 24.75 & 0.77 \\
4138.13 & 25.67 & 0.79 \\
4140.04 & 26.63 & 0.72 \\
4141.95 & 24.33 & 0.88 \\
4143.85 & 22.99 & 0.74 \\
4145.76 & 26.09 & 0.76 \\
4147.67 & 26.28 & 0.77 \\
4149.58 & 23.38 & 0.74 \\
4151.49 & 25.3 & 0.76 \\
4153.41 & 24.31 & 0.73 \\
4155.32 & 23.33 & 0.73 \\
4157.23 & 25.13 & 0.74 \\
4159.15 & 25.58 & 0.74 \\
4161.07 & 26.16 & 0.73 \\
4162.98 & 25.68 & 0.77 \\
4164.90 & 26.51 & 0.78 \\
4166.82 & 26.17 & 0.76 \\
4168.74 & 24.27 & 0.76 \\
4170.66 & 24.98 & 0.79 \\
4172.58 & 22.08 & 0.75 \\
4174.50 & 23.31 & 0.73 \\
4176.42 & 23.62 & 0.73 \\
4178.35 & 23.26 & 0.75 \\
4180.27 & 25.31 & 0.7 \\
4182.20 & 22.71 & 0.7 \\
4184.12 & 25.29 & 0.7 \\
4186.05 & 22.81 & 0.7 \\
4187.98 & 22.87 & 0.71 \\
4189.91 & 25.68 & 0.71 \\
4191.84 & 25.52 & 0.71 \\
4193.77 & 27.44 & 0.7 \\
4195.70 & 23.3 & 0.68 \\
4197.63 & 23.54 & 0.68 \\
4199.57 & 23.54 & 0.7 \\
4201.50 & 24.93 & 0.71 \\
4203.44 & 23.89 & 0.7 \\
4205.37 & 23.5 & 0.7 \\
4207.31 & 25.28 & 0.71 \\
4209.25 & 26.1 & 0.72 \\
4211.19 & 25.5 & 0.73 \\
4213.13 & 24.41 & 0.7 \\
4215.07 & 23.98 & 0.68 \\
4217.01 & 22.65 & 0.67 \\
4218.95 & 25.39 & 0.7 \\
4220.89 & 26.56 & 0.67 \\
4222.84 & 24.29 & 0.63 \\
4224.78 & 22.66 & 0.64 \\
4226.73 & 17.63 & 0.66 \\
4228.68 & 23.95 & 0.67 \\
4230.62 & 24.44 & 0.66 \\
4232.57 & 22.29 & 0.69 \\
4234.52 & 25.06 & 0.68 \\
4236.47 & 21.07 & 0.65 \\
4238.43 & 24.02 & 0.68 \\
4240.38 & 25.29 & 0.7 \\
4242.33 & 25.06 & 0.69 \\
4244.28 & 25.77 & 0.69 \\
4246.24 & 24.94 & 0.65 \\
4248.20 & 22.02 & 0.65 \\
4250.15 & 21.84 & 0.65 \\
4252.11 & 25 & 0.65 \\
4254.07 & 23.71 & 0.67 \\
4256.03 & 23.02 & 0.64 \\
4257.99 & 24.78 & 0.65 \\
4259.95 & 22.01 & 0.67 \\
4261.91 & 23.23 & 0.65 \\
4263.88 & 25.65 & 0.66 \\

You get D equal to 19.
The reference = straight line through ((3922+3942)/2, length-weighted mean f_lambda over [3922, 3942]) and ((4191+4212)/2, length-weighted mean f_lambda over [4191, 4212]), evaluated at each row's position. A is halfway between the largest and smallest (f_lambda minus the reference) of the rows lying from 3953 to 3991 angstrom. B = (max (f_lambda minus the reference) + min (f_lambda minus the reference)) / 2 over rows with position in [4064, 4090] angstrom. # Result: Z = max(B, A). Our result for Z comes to 6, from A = 0.4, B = 6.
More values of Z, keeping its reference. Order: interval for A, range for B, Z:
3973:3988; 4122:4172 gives 7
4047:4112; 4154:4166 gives 5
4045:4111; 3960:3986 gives 5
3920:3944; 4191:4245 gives 0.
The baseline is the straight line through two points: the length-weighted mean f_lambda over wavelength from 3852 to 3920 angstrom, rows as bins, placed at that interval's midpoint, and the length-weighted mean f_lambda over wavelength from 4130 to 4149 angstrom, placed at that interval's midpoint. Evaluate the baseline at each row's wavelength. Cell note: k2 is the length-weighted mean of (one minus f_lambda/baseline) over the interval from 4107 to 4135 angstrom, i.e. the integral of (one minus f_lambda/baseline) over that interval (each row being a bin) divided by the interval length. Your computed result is -0.025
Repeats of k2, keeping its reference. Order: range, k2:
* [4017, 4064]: -0.045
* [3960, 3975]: 0.542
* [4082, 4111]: -0.056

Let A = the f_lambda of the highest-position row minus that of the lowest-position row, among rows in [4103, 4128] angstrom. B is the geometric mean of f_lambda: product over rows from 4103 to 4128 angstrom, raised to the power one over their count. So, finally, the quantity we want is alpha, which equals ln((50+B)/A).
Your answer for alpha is 5.2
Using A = 0.4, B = 25.2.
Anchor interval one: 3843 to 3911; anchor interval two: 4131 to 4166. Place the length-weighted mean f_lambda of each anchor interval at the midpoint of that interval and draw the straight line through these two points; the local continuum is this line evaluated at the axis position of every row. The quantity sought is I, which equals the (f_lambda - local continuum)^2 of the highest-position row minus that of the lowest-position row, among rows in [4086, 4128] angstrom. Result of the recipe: -0.9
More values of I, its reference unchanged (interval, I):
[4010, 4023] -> -0.1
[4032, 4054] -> 0.7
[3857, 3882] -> 0.0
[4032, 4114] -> 3.6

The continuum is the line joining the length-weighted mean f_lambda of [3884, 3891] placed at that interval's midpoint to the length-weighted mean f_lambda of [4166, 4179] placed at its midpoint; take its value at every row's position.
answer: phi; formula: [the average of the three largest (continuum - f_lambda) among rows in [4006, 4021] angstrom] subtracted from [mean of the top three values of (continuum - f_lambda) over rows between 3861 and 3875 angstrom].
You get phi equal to 2.2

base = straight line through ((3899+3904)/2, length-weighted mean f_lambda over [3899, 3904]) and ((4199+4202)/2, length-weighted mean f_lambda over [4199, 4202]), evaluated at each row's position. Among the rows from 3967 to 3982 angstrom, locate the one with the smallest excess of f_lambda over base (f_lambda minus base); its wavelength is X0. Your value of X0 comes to 3968.30 angstrom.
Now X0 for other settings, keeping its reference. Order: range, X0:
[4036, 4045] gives 4036.50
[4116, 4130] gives 4119.12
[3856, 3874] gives 3860.15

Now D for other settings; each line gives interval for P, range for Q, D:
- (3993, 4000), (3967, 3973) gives 6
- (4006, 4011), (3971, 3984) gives 18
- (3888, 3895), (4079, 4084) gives 22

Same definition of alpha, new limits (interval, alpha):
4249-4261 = 6.1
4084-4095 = 4.2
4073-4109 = 3.7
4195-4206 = 5.9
